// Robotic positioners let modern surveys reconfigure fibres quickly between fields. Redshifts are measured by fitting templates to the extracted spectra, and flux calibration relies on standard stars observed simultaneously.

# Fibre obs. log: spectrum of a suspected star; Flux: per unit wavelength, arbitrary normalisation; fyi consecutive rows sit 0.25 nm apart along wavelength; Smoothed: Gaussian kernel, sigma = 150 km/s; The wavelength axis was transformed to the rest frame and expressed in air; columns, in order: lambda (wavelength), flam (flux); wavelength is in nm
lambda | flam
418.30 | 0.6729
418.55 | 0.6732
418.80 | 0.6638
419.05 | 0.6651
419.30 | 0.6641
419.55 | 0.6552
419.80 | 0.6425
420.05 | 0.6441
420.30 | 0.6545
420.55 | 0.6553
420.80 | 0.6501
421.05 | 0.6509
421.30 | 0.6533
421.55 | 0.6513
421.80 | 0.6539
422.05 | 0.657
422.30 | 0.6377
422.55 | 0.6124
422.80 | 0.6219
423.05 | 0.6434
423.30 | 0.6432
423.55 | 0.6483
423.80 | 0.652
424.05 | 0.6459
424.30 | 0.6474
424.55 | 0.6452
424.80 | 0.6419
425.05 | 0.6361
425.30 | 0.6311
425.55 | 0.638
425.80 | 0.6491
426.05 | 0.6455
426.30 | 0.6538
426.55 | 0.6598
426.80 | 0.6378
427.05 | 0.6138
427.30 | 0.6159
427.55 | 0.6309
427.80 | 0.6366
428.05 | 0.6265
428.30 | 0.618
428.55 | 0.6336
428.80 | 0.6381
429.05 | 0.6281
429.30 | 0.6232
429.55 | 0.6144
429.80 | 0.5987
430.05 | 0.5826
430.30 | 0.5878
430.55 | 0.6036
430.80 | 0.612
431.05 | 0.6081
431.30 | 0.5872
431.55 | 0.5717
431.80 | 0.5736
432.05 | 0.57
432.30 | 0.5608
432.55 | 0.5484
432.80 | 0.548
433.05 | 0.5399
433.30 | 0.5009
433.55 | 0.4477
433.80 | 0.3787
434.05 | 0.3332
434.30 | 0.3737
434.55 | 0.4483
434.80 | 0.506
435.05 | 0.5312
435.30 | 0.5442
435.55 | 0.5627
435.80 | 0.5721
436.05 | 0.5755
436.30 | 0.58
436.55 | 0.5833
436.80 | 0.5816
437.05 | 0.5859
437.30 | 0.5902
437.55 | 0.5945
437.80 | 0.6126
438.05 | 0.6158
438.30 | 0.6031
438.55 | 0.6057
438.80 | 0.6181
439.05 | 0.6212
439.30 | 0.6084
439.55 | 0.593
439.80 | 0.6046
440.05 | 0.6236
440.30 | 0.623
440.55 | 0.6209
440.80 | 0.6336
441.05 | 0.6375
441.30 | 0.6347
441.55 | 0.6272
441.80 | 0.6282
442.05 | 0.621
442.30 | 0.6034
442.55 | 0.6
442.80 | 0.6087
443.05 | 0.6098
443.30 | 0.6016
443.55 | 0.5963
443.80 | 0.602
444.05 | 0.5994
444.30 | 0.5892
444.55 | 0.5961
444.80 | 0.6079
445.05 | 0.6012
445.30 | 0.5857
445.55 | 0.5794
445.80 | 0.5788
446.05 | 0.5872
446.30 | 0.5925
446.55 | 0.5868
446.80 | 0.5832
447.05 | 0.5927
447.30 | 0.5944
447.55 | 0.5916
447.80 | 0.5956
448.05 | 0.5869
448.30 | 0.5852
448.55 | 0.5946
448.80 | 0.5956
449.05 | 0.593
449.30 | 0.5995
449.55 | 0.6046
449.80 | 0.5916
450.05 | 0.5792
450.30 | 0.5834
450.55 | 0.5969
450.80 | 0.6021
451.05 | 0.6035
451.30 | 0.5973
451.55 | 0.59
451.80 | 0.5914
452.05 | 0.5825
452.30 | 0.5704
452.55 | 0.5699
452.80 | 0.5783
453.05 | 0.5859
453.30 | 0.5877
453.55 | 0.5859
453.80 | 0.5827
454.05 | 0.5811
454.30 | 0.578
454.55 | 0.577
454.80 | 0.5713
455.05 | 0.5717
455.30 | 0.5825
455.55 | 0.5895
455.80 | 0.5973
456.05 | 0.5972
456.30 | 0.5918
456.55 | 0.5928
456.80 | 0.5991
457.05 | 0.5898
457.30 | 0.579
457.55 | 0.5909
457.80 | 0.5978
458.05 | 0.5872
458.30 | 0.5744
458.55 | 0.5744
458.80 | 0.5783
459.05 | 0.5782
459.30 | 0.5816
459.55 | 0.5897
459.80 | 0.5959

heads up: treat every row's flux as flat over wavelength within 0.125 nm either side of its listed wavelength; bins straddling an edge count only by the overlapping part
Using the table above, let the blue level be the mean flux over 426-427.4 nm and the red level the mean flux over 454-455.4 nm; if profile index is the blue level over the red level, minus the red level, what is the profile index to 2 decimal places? 0.53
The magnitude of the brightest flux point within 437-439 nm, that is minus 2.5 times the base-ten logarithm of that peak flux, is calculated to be 0.522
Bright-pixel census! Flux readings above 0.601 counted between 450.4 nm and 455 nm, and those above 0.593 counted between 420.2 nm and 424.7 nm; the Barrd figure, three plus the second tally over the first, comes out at 12.0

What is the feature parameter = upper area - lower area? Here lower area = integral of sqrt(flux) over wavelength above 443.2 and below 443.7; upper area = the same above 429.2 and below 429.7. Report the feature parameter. 0.01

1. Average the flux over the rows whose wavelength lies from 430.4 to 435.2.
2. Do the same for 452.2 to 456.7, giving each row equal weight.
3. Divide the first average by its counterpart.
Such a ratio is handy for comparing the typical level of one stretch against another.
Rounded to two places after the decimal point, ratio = 0.89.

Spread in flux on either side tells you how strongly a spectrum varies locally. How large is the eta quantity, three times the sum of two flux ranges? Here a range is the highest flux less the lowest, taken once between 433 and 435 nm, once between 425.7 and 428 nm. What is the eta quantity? 0.76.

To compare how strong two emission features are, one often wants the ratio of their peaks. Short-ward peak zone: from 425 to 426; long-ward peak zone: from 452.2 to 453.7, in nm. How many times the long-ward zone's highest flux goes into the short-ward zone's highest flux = 1.10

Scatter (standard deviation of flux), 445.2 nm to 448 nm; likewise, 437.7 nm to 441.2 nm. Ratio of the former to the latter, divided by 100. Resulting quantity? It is 0.0048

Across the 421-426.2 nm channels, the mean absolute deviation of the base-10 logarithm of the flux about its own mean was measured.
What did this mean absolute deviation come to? 0.0054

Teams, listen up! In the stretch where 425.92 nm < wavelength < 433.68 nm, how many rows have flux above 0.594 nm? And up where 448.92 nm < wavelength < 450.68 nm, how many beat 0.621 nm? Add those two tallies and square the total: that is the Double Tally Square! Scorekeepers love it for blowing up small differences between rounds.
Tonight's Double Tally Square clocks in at 361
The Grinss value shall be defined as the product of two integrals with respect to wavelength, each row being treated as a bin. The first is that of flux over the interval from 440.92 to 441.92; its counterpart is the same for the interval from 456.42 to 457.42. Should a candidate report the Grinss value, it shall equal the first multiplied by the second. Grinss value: 0.373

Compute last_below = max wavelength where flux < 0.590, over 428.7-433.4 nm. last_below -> 433.30 nm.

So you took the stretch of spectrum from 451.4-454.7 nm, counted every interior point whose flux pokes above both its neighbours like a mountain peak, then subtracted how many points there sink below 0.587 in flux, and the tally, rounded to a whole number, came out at -8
